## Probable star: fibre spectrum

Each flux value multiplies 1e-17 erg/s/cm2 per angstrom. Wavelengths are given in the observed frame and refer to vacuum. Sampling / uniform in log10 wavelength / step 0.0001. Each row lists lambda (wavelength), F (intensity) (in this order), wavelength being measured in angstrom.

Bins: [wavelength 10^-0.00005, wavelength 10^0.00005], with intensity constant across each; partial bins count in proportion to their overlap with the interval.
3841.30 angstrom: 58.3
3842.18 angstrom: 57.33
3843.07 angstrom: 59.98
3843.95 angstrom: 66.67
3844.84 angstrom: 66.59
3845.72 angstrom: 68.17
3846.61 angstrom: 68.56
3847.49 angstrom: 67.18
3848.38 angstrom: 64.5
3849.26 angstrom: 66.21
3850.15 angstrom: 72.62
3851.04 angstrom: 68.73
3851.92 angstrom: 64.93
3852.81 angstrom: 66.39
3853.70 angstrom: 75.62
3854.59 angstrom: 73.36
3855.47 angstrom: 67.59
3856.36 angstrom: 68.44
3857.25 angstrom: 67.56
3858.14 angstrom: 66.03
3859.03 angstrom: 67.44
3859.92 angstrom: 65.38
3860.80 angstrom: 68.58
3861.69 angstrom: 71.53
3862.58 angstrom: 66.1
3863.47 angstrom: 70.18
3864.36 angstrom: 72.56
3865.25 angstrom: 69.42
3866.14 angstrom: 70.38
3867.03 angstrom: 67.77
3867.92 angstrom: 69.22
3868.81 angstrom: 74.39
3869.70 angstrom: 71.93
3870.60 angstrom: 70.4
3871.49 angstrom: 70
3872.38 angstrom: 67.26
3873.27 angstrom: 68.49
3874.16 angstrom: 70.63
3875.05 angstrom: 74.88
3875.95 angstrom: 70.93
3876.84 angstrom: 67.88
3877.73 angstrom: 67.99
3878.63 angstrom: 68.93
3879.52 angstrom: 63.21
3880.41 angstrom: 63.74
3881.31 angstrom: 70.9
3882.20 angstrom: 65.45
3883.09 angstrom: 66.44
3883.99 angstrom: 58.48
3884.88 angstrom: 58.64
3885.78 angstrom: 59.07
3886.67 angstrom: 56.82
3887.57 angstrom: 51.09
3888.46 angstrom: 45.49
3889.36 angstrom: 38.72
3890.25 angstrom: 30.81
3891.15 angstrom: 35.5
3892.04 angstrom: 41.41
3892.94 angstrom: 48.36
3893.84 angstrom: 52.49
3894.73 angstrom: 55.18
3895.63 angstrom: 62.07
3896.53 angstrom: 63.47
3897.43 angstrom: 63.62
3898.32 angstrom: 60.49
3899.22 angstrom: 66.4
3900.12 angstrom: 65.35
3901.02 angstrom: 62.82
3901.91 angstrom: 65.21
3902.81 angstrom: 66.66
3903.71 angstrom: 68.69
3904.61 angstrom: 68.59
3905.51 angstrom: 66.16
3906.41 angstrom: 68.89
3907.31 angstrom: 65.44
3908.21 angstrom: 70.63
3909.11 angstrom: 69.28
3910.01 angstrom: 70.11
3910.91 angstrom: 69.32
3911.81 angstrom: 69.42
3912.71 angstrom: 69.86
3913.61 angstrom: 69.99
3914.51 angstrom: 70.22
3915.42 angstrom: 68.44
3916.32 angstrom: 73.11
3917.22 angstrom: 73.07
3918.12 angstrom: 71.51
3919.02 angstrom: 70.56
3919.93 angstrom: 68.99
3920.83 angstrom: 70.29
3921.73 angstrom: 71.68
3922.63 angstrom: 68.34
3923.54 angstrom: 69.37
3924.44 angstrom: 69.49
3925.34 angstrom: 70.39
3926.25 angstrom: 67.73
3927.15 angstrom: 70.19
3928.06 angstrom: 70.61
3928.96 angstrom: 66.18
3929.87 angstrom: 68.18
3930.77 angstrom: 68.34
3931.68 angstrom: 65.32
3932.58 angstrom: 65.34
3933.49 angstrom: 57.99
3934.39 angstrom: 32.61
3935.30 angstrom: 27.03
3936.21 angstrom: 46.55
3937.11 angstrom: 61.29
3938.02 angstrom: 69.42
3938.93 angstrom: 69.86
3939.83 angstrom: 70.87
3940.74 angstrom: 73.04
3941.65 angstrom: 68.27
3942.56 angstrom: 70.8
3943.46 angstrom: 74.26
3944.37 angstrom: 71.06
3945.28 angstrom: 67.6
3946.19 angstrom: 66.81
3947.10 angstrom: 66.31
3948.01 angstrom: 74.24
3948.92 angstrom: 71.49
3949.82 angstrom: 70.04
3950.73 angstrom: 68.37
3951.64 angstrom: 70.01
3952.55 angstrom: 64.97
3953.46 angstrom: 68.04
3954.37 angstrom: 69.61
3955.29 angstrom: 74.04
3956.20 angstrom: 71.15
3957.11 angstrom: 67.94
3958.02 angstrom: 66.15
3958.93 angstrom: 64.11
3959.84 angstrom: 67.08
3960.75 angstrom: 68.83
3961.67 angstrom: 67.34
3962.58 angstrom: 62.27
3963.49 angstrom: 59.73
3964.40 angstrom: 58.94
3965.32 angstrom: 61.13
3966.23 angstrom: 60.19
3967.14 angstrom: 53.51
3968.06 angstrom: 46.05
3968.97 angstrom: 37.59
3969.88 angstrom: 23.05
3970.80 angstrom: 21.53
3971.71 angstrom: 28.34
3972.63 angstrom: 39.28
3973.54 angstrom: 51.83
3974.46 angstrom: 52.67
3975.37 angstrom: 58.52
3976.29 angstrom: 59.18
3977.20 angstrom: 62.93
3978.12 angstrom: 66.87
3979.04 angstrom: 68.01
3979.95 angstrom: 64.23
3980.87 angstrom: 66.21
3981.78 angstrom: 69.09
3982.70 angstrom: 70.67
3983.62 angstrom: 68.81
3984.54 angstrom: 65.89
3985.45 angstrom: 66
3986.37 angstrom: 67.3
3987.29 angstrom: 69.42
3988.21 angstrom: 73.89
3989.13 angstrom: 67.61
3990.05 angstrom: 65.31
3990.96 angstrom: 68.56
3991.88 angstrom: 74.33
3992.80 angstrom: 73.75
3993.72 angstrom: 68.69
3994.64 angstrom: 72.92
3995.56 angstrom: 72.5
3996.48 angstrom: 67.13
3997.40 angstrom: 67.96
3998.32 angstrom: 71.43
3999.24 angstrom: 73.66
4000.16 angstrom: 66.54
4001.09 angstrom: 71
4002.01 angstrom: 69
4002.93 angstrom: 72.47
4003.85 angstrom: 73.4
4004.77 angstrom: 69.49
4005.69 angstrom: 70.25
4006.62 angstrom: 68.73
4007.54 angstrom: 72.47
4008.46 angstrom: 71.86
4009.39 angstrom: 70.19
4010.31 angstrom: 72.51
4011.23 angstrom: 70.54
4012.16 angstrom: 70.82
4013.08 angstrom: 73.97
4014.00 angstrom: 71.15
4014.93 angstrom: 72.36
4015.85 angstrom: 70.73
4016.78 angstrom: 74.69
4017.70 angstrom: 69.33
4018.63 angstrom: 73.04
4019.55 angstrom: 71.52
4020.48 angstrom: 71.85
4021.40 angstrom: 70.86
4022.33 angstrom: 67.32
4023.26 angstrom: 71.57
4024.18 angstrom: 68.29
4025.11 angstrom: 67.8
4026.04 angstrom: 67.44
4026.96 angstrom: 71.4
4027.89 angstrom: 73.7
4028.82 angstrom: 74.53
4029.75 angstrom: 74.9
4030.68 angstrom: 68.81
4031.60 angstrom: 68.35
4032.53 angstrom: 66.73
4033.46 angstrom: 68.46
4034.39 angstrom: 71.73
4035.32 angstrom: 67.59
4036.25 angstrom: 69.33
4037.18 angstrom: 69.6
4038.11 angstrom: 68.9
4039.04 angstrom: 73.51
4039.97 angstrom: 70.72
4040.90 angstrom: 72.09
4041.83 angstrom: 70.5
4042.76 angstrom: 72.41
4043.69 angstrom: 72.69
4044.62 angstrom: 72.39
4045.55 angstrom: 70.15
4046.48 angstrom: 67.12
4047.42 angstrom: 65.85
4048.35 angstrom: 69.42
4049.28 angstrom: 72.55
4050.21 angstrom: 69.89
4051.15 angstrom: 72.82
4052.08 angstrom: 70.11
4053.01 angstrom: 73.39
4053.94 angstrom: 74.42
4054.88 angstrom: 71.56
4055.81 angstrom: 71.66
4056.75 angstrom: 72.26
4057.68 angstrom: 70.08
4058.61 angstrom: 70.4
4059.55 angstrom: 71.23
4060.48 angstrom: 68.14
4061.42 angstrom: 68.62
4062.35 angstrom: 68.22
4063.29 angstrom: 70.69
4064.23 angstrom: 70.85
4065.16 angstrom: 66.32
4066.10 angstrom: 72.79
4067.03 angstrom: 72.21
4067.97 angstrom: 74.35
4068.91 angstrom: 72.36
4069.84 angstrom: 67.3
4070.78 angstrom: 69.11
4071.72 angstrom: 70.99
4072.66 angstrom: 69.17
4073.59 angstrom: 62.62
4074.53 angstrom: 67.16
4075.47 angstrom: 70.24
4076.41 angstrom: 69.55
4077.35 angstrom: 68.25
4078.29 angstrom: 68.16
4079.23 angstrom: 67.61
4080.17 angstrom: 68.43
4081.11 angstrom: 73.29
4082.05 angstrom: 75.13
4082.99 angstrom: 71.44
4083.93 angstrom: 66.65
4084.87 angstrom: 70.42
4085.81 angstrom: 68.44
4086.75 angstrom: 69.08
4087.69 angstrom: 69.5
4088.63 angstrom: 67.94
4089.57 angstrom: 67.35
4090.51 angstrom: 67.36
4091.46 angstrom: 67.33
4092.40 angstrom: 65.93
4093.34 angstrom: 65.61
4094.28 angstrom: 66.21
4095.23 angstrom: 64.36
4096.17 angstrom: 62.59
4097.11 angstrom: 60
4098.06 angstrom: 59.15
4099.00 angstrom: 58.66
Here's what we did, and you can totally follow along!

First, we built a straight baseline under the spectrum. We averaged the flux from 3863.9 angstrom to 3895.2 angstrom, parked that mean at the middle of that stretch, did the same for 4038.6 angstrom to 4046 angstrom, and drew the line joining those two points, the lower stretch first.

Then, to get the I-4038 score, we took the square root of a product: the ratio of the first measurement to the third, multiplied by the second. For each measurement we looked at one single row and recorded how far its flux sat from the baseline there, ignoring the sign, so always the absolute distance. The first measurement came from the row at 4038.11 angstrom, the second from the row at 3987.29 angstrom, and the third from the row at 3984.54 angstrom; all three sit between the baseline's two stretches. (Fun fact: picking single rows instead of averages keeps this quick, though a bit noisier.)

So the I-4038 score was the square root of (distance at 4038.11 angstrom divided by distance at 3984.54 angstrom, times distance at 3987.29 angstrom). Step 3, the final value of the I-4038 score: 1.11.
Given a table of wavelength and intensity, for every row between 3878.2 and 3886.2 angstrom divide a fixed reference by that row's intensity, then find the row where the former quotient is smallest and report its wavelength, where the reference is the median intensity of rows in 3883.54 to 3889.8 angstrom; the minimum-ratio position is 3881.31 angstrom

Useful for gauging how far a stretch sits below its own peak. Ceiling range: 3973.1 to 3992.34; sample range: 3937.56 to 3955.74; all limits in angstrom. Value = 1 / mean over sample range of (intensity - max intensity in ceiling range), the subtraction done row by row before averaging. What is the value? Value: -0.229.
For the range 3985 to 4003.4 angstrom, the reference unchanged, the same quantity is -0.230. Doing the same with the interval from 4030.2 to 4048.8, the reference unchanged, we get -0.222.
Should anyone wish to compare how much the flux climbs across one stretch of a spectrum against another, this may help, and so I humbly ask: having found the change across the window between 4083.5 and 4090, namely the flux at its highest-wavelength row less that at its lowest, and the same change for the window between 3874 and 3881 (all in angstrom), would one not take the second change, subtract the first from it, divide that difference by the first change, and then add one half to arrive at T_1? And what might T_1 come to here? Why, -10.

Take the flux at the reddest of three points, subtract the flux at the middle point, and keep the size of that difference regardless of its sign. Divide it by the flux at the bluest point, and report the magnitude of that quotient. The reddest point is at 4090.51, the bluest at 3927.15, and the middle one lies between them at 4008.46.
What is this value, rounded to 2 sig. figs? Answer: 0.064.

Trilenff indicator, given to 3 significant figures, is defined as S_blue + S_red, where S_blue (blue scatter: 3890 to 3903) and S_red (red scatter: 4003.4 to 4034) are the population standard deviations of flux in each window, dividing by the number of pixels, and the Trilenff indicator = 13.7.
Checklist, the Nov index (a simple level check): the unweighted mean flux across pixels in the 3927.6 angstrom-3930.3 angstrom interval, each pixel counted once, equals 68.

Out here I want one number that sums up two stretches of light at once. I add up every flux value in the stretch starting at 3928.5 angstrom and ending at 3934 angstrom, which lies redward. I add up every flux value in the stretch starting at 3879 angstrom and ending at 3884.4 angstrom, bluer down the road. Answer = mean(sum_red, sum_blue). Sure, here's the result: 390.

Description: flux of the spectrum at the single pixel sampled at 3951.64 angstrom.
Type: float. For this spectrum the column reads 70.01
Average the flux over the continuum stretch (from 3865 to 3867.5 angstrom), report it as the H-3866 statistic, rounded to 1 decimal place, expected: 69.2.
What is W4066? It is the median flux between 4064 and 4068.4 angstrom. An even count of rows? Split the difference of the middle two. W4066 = 72.2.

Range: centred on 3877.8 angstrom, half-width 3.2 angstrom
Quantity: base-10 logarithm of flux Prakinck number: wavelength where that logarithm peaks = 3875.05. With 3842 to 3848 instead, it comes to 3846.61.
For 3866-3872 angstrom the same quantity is 3868.81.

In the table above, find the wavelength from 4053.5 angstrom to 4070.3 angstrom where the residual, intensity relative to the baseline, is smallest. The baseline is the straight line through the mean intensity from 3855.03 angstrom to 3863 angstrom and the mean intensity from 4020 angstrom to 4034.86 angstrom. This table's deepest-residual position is 4065.16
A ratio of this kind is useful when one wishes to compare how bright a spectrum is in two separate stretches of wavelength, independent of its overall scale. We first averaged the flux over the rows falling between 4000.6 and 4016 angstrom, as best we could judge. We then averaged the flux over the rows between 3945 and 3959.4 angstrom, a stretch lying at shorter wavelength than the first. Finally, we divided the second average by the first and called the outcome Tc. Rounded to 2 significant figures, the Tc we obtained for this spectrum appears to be 0.97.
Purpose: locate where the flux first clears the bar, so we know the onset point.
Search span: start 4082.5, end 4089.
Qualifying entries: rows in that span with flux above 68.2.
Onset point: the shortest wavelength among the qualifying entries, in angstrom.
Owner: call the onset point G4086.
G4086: 4082.99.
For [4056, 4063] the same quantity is 4056.75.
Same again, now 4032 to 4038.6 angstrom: 4033.46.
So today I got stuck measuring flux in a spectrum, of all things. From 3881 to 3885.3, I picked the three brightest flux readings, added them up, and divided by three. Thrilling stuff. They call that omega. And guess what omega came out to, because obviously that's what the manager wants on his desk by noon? 68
